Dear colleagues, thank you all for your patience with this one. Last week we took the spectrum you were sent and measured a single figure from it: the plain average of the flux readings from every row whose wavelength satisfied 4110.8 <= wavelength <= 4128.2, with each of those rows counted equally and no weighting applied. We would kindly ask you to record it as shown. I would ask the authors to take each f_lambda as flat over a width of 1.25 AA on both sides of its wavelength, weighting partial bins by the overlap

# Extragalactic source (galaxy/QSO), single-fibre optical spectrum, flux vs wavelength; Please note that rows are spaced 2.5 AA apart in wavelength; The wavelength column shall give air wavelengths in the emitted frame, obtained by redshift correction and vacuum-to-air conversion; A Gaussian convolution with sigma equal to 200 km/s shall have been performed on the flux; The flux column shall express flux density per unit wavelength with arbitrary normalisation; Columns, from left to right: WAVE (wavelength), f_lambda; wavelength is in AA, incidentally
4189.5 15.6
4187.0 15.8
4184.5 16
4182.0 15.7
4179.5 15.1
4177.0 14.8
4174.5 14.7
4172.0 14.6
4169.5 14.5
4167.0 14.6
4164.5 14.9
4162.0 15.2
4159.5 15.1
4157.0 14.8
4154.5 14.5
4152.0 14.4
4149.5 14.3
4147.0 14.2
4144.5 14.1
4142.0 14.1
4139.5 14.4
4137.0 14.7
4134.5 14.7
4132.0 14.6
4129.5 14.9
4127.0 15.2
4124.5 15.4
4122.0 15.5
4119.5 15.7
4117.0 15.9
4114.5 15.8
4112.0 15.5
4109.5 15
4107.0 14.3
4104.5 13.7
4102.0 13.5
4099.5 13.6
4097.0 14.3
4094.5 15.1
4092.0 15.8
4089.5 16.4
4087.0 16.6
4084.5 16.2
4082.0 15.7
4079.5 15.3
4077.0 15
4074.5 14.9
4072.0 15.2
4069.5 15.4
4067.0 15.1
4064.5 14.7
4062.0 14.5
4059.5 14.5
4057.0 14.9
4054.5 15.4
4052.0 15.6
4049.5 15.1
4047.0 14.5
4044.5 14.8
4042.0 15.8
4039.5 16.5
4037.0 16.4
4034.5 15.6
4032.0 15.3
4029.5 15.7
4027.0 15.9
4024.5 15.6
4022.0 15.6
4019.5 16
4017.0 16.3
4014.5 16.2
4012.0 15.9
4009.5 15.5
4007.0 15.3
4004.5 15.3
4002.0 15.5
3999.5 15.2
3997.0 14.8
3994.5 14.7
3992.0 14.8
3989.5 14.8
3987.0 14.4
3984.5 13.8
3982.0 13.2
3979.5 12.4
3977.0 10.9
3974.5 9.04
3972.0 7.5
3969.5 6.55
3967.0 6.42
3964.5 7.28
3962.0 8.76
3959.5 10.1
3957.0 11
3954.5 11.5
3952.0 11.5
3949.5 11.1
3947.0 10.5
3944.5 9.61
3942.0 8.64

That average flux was 15.6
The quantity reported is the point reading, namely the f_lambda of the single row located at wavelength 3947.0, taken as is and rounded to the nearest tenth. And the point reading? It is 10.5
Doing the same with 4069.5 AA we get 15.4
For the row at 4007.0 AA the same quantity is 15.3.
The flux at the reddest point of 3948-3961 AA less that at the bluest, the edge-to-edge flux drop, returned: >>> -1.00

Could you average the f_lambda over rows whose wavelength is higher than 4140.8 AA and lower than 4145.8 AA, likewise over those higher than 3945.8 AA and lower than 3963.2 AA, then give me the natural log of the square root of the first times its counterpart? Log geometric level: 2.51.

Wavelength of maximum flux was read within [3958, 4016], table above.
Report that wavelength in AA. 4014.5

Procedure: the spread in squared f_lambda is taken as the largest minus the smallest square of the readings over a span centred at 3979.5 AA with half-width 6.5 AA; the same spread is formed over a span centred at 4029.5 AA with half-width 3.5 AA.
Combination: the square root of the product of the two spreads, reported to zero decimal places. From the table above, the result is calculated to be 45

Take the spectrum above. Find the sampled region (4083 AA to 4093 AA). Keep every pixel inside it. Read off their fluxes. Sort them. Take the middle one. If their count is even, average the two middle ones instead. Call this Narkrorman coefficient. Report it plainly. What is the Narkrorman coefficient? 16.3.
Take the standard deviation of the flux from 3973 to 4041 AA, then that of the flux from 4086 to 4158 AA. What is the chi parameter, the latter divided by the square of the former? 0.28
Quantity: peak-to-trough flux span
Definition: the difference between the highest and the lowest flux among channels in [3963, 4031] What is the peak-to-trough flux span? 9.9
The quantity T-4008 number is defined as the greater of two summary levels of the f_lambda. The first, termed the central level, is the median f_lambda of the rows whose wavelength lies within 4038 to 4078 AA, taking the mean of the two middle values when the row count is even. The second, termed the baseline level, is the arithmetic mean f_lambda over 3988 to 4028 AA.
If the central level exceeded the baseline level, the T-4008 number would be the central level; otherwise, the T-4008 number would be 15.5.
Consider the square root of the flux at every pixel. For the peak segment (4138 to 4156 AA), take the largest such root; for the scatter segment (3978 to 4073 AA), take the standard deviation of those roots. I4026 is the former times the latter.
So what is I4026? 0.41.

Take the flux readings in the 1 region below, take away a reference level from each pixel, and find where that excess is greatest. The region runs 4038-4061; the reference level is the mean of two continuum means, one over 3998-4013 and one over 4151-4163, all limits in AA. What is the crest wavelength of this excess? 4039.5 AA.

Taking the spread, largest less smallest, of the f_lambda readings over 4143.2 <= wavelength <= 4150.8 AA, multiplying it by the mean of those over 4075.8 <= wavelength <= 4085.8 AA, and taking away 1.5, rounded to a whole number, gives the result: 2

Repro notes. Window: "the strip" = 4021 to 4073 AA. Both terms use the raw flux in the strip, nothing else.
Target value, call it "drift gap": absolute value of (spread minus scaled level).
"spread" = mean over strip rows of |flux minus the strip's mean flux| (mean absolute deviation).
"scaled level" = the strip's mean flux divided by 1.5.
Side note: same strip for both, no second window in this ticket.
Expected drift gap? 9.8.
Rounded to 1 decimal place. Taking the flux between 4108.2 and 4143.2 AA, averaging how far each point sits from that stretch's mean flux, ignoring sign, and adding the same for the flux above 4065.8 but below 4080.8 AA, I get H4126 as 0.6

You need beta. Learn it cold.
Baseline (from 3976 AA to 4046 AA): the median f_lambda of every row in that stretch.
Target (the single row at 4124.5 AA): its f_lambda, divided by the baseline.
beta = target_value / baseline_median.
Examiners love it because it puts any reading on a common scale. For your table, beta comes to 1.00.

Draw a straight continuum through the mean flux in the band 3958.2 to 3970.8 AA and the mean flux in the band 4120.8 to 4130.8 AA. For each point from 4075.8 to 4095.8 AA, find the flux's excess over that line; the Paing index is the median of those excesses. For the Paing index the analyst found 2.3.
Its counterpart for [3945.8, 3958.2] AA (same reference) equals 4.0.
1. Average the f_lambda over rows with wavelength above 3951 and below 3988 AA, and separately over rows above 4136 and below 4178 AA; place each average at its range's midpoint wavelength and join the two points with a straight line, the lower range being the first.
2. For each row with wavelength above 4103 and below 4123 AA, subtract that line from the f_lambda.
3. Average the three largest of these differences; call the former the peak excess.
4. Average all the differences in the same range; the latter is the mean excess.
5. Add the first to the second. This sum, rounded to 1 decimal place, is 3.7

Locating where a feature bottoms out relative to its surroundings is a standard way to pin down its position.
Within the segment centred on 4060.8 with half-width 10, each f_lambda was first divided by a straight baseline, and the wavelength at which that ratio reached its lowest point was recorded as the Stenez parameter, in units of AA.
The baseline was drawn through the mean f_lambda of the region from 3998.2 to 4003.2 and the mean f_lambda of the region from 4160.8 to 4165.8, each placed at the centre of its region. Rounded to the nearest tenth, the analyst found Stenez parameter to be 4059.5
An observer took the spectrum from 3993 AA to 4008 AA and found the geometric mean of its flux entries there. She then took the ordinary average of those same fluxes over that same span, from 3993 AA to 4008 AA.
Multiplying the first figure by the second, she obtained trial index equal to 229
